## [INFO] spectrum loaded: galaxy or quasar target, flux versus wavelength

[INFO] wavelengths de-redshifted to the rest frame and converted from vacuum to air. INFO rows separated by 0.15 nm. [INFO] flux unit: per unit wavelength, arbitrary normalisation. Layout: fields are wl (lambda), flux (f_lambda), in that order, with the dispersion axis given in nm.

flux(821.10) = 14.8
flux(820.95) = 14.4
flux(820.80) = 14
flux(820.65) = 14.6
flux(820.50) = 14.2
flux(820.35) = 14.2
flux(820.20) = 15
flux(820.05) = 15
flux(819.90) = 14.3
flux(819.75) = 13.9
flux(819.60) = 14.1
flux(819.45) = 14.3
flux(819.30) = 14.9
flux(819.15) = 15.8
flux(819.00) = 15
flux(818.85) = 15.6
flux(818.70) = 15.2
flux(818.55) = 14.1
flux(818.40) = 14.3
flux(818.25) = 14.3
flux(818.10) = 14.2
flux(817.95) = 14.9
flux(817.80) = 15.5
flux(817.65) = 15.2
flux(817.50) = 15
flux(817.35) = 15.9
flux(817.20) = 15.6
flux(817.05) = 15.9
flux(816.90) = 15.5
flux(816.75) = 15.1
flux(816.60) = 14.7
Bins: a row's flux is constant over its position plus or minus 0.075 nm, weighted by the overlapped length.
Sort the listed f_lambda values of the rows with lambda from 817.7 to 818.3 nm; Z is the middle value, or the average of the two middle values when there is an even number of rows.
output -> 14.6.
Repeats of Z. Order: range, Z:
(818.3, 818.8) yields 14.3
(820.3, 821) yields 14.2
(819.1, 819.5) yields 14.9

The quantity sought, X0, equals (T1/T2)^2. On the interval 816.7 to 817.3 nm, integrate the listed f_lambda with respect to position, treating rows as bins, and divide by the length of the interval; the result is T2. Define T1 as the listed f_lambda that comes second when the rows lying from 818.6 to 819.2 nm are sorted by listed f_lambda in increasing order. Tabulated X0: 0.95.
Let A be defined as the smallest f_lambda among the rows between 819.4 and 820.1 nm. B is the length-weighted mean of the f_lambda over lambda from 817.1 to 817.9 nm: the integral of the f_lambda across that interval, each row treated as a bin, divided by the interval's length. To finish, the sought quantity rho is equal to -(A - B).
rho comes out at 1.5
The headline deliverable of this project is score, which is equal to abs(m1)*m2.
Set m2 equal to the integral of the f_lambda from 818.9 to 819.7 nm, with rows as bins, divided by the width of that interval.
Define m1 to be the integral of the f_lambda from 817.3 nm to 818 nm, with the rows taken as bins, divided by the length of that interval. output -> 227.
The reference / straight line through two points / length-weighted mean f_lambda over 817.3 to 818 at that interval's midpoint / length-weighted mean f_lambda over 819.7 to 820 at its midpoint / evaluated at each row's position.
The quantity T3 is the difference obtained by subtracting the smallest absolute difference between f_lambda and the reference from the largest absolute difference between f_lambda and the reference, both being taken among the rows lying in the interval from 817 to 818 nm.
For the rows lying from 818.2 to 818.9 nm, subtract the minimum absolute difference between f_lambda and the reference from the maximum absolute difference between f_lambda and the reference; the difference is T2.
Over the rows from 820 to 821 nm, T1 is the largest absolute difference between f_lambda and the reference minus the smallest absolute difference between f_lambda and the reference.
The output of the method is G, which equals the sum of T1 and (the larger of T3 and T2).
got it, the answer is 1.20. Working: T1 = 0.72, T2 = 0.48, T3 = 0.4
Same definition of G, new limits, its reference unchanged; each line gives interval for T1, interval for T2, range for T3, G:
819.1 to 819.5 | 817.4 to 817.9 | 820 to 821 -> 1.89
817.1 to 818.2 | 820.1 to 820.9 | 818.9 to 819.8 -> 1.95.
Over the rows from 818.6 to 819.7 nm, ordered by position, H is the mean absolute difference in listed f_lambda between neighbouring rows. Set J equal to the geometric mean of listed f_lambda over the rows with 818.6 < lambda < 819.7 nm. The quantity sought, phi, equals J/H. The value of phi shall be 25.7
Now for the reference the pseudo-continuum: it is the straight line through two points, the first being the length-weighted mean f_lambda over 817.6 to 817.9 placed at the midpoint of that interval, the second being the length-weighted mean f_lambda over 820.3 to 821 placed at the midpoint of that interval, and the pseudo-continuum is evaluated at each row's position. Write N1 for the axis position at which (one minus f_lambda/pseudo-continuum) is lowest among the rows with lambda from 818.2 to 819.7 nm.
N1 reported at 819.15 nm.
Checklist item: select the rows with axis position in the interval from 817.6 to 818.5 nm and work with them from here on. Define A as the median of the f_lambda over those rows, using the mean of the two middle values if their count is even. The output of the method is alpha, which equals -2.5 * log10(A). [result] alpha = -2.91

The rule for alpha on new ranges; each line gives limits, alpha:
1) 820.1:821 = -2.89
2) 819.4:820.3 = -2.89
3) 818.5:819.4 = -2.95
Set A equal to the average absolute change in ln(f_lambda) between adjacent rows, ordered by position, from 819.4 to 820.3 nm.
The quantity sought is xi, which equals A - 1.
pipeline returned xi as -0.979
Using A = 0.0209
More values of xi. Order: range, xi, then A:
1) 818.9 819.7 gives -0.959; 0.0414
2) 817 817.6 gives -0.968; 0.0321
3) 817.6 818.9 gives -0.971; 0.0287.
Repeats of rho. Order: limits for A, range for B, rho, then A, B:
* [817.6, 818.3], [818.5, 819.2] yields 1.0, 14.2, 15.2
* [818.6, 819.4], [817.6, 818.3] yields -0.1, 14.9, 14.8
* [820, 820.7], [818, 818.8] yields 0.3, 14.2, 14.5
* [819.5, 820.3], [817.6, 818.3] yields 0.9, 13.9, 14.8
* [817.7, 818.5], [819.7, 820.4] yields 0.3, 14.2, 14.5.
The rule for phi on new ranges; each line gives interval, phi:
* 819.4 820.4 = 37.6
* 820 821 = 39.5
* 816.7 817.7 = 37.1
